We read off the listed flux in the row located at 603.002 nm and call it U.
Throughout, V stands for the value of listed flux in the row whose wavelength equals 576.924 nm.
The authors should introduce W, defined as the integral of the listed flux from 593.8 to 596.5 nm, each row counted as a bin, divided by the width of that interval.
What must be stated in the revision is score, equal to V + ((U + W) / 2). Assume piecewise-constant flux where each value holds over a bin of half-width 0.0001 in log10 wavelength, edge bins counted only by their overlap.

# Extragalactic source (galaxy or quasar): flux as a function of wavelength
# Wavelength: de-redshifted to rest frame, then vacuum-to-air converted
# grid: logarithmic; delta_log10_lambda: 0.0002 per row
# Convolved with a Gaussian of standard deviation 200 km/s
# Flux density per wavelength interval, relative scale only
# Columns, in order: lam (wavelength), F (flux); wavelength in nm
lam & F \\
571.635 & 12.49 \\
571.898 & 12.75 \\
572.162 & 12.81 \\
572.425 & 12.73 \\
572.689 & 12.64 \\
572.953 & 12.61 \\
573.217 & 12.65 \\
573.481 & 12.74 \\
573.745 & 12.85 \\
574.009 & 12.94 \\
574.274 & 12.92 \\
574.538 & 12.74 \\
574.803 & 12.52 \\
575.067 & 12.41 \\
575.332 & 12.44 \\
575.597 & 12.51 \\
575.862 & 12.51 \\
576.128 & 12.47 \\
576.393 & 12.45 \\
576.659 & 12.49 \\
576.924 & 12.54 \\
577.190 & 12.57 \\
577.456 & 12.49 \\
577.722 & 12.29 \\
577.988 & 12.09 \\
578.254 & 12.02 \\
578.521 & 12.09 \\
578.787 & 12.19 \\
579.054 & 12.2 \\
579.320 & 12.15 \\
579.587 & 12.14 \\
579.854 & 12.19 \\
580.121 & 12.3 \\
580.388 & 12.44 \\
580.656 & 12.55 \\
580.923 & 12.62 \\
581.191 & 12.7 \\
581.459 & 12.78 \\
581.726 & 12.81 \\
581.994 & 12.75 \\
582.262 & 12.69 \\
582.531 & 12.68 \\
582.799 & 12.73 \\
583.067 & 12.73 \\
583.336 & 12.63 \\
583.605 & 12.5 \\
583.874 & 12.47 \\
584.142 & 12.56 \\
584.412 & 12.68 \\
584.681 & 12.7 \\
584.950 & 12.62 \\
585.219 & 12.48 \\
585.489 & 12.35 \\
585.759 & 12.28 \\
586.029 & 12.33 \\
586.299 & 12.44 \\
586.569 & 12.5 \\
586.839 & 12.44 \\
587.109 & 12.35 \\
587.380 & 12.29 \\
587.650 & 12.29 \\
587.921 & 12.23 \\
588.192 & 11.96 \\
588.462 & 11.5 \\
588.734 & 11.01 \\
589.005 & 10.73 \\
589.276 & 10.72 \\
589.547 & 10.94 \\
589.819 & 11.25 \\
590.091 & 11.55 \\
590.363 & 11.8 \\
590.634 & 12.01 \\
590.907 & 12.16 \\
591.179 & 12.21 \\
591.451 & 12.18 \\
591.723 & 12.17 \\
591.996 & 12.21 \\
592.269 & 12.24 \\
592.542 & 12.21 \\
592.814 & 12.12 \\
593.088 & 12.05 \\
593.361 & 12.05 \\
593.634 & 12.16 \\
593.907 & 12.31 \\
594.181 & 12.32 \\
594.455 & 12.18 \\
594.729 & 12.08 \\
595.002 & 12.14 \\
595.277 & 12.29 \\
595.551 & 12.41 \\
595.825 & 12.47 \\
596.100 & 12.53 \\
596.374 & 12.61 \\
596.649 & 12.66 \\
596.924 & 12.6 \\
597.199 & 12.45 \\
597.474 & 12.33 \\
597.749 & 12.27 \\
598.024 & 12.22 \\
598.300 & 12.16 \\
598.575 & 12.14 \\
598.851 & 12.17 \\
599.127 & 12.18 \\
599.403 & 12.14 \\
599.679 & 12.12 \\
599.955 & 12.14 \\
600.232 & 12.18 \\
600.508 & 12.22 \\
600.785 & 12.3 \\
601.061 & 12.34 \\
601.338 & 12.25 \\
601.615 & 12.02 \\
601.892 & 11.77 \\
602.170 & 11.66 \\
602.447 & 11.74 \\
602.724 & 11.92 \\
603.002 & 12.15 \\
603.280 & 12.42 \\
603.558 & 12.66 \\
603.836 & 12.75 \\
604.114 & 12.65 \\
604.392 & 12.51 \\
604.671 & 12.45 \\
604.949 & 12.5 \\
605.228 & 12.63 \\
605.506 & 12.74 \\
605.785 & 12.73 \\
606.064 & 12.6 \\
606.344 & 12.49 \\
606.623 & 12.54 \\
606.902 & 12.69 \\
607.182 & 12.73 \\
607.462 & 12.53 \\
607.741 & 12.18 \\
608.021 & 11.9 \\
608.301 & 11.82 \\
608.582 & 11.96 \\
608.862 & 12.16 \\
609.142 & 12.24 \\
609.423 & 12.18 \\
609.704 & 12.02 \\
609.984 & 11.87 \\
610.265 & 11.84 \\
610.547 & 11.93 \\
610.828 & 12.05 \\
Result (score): 24.78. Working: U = 12.15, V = 12.54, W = 12.3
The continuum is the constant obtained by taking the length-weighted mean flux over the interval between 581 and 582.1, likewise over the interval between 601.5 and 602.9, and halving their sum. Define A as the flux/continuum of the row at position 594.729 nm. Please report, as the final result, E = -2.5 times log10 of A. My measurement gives 0.019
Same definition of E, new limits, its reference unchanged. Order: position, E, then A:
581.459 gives -0.042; 1.04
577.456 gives -0.018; 1.02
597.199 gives -0.014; 1.01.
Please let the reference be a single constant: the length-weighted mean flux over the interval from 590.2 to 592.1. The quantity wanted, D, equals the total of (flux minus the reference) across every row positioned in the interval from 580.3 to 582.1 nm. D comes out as 4.0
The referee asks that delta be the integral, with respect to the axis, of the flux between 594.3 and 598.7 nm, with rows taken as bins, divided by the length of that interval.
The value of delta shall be 12.3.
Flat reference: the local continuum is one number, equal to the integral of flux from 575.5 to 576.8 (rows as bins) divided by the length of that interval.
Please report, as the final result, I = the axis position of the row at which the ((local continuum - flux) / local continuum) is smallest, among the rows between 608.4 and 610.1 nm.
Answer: 609.142 nm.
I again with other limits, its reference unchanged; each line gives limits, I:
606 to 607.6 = 607.182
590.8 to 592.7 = 592.269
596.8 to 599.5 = 596.924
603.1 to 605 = 603.836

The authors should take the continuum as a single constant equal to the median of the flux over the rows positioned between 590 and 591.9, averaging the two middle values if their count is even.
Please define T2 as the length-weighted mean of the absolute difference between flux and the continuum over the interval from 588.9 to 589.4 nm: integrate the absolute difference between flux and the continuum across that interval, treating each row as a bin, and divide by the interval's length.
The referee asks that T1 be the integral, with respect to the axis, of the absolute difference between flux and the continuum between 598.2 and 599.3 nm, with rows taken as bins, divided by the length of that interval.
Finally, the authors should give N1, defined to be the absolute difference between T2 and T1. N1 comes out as 1.42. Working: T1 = 0.0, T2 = 1.4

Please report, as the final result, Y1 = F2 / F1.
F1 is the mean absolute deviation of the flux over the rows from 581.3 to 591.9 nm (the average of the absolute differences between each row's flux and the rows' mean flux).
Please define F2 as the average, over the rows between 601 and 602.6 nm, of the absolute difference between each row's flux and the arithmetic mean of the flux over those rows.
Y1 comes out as 0.5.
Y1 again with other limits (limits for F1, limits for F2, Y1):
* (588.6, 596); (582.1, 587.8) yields 0.3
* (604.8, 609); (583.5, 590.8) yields 1.9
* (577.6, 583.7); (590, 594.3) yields 0.6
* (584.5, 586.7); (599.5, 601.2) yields 0.6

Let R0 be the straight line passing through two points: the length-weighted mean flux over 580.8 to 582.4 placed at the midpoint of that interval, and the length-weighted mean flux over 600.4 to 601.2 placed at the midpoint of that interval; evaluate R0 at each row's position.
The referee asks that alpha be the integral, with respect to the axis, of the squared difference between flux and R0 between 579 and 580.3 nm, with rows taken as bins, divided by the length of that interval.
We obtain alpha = 0.32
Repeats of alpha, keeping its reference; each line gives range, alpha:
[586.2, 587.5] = 0.04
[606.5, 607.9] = 0.18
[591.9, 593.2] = 0.10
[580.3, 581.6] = 0.03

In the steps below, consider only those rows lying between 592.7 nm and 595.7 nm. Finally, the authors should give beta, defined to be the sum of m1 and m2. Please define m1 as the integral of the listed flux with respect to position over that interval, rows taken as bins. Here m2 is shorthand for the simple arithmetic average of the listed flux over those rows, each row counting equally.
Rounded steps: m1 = 36.6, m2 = 12.2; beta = 48.8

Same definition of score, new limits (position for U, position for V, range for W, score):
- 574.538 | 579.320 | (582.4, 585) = 24.84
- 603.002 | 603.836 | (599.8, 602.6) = 24.86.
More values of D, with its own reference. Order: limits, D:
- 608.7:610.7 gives -0.4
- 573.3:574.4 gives 3.1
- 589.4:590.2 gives -2.6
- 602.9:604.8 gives 2.9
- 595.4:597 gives 2.7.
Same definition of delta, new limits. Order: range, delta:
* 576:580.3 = 12.3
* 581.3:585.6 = 12.6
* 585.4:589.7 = 11.9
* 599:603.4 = 12.1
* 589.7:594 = 12.0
